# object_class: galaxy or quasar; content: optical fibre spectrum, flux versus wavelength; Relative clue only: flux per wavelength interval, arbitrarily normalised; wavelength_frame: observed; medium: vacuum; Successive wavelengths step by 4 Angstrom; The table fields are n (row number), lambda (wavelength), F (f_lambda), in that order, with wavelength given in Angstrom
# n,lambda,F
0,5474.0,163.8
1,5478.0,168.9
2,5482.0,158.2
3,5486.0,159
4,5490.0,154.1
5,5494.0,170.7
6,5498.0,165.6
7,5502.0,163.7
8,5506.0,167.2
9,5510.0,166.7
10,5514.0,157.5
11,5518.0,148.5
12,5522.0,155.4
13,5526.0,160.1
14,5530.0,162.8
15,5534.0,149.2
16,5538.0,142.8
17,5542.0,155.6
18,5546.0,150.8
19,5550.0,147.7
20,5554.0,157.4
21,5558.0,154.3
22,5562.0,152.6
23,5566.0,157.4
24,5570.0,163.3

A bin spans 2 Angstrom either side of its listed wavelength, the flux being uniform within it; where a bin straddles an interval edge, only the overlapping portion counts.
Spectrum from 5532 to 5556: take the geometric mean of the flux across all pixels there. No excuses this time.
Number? 151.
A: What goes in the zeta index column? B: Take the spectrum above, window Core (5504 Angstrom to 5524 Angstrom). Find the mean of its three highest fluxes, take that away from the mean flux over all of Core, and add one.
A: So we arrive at -3.7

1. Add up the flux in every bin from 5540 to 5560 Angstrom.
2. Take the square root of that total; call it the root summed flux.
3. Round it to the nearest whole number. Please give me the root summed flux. 28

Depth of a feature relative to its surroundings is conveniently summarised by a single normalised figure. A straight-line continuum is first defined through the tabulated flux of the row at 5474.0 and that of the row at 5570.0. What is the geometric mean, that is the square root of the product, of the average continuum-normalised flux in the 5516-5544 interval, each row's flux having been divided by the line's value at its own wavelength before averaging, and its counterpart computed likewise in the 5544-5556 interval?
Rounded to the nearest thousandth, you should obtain 0.934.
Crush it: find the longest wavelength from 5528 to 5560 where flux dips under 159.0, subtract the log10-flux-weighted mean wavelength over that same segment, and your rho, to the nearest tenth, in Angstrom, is 14.0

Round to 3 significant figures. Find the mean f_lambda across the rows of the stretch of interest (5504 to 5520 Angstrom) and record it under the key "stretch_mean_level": 160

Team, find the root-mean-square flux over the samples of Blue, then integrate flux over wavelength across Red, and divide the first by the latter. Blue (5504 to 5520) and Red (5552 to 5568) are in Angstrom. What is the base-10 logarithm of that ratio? -1.19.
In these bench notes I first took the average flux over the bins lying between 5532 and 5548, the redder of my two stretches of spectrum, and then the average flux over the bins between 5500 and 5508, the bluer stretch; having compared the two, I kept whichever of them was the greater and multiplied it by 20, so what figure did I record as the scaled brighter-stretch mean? 3309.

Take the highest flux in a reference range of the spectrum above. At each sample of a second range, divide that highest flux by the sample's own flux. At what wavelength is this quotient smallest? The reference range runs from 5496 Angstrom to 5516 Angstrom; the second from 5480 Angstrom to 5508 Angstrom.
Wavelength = 5494.0 Angstrom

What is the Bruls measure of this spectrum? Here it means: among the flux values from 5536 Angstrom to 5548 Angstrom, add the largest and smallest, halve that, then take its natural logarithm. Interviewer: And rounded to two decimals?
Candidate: 5.01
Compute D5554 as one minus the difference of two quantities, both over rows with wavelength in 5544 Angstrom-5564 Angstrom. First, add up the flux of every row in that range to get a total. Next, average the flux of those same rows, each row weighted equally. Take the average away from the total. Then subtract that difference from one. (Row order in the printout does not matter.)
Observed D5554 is -609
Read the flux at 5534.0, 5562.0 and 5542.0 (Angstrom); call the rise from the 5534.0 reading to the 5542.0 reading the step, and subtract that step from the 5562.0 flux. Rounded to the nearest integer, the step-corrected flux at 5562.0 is 146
